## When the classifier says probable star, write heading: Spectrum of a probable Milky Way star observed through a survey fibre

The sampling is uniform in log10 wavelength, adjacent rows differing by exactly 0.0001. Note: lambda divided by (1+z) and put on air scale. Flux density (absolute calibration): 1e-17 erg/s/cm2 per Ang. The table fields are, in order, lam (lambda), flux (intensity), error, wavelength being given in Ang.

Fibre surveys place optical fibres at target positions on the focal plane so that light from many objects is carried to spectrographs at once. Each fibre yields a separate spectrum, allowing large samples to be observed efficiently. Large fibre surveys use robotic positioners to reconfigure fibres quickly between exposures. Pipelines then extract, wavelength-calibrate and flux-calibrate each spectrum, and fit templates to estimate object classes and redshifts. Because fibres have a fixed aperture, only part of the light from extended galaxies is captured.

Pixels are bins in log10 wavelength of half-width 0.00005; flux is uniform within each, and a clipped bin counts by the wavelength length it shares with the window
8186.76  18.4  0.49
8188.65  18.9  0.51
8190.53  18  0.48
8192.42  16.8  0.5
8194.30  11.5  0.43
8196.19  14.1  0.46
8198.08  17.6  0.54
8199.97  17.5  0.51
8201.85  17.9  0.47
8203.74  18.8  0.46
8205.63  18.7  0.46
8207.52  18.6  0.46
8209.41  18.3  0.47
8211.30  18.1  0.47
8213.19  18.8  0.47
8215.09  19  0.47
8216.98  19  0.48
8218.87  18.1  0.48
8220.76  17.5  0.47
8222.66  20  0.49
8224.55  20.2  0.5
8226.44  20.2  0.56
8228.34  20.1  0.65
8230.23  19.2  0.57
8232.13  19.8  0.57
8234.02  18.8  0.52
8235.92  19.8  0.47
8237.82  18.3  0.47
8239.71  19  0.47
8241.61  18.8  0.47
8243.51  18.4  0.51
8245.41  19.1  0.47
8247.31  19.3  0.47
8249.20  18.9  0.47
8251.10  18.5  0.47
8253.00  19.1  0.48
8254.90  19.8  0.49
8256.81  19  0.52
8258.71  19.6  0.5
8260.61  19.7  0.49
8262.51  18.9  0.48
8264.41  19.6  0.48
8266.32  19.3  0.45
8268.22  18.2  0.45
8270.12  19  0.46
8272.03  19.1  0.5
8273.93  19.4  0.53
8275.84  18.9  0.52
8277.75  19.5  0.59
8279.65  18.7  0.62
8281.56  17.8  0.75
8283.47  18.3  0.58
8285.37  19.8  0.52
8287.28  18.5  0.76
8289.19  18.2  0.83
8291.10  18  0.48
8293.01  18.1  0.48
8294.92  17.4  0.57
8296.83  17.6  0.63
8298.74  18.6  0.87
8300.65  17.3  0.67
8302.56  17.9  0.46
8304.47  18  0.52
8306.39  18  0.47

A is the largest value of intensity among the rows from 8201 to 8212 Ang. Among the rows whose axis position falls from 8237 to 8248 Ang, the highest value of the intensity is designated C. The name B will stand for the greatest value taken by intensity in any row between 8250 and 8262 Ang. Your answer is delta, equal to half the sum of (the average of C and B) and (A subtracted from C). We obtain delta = 10.0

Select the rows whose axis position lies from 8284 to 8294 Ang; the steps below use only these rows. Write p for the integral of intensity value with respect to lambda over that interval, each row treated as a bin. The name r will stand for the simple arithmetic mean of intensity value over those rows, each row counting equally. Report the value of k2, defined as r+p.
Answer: 204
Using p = 185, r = 18.5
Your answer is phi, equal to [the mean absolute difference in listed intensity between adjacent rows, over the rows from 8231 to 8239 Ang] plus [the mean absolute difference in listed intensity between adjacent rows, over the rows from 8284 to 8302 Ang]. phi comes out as 1.8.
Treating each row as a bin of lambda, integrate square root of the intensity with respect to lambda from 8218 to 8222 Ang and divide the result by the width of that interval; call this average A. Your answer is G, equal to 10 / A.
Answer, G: 2.36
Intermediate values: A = 4.23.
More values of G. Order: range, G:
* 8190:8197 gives 2.60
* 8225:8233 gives 2.25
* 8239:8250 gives 2.30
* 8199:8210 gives 2.34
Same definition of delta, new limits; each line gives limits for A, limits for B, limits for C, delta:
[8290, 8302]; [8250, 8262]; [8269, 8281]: 10.3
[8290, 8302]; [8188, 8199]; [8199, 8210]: 9.5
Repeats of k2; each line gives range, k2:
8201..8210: 185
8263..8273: 209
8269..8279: 211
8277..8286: 188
